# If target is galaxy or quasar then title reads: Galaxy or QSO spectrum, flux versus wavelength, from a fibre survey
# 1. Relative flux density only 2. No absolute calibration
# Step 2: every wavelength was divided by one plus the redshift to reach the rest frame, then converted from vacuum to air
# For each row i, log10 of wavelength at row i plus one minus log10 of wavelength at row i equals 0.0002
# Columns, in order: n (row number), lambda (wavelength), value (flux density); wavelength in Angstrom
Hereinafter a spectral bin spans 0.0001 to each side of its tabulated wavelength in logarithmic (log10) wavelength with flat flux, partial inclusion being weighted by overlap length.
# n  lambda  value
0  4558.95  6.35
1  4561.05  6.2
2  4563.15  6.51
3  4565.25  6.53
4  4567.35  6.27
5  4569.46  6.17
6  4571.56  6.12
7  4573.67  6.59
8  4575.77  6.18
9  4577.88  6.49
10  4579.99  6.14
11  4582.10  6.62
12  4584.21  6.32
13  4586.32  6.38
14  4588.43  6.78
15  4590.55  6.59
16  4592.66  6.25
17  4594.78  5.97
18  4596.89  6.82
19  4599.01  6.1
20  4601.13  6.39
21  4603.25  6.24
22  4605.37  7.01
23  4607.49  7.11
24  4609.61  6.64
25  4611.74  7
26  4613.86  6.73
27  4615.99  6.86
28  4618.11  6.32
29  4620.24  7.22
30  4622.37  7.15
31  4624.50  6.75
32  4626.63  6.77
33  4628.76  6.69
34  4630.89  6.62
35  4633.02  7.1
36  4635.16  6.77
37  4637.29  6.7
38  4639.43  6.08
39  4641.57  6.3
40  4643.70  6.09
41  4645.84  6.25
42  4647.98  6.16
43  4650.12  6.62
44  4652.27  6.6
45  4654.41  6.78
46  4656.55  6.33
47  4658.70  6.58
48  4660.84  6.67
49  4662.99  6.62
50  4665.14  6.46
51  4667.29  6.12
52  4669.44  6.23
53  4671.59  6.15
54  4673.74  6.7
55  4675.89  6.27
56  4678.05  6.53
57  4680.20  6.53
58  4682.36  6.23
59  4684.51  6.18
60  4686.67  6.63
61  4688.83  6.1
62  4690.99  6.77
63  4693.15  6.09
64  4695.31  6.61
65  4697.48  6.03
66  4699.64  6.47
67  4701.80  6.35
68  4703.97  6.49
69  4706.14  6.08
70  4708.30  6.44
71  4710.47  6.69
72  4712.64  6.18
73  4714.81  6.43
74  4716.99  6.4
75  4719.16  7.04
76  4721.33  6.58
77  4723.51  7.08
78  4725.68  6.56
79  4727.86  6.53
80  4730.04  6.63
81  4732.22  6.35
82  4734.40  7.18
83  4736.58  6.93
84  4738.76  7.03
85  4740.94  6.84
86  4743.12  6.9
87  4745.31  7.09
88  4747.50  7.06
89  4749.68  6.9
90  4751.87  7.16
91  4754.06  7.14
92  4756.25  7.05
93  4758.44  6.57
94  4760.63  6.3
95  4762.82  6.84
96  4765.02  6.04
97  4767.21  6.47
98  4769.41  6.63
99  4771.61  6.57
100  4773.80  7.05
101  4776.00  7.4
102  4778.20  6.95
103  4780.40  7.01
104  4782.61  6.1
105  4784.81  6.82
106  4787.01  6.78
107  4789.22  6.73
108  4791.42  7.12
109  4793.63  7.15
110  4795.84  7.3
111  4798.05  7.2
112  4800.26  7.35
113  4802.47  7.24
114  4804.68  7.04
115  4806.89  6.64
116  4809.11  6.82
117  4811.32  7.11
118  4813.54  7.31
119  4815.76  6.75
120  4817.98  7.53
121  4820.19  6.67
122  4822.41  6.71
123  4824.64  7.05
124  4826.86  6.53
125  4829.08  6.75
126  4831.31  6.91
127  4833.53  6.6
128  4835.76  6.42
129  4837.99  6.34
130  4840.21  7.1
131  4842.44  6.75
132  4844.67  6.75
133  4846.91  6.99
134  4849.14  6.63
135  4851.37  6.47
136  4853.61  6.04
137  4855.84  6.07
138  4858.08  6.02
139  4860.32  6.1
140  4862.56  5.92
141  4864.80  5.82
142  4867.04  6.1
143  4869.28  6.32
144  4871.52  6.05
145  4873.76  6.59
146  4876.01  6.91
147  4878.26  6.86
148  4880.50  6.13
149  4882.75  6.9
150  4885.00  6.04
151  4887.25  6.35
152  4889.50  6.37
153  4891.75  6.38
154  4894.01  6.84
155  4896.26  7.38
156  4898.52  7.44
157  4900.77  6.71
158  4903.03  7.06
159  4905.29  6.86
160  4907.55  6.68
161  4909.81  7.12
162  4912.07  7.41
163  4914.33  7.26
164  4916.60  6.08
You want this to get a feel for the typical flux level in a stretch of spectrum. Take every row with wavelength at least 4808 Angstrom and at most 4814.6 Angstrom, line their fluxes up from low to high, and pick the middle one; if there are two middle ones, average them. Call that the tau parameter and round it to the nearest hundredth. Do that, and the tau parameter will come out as 7.11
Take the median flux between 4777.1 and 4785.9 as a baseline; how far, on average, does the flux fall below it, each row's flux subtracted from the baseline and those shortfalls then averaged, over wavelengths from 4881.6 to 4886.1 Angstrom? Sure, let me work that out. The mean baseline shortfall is 0.41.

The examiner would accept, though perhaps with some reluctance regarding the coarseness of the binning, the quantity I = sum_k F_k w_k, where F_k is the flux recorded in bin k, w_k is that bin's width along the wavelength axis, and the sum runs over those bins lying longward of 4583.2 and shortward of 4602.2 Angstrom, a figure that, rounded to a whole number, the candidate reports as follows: 122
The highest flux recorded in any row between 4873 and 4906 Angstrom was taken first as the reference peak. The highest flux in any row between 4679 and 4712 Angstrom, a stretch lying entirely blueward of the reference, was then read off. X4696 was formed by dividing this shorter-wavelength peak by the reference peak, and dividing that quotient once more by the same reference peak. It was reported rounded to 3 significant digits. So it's 0.122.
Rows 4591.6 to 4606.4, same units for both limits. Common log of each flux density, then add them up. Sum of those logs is 5.6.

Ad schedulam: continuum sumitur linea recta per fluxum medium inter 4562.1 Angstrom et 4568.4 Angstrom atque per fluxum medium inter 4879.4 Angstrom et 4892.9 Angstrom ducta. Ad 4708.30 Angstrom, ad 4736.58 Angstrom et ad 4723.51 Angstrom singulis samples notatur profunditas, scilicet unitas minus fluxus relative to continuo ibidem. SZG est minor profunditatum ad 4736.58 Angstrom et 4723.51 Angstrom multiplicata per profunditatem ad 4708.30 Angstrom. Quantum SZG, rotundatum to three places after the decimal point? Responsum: 0.001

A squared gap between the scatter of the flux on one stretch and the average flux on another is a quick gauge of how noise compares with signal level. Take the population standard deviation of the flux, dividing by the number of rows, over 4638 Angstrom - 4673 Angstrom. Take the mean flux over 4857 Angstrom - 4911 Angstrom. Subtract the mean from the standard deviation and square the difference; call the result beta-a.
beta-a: 40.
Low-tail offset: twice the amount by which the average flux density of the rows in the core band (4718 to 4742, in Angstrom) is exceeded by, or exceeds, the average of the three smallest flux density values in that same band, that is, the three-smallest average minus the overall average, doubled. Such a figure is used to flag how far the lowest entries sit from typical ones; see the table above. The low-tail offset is -0.63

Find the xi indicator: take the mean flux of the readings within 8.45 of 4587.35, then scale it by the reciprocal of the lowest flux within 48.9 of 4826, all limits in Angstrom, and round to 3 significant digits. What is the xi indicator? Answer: 1.10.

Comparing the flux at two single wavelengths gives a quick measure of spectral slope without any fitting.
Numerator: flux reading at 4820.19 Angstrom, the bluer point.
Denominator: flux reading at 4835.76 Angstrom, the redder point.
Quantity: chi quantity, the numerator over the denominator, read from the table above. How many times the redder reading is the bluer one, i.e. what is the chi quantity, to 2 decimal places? 1.04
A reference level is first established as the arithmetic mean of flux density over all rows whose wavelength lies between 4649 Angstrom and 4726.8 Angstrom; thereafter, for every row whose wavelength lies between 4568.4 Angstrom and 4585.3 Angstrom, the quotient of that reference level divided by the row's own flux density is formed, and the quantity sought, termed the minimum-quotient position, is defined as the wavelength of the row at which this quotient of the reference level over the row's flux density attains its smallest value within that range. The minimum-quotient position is 4582.10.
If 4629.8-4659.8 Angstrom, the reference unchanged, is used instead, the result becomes 4633.02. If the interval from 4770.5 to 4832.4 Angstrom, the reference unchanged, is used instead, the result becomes 4817.98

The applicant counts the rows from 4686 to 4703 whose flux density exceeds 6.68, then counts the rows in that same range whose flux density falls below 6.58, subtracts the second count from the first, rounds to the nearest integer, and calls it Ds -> -4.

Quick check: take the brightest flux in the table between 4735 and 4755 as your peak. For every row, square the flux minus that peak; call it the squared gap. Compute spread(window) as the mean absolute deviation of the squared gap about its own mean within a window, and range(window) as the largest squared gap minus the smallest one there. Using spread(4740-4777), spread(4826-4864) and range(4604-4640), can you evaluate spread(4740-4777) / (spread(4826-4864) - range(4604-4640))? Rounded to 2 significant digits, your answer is -0.33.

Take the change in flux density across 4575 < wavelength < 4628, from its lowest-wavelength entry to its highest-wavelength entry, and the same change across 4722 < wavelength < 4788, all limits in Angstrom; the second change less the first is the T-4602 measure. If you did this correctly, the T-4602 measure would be -0.89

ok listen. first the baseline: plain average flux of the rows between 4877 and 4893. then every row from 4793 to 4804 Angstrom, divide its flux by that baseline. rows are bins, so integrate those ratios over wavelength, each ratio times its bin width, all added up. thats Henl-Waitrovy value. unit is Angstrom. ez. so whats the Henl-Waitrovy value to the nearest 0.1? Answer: 12.4 Angstrom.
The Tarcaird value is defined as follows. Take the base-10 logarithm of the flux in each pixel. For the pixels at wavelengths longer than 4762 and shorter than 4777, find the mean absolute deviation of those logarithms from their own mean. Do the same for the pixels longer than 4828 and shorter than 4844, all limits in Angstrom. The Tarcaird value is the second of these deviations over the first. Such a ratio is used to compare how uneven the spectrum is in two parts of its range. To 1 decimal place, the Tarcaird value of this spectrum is 0.6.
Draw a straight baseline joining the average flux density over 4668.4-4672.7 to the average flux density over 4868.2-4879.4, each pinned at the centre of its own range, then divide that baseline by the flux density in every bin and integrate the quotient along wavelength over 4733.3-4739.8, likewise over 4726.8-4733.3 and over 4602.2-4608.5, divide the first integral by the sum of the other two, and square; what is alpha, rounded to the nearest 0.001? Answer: 0.237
